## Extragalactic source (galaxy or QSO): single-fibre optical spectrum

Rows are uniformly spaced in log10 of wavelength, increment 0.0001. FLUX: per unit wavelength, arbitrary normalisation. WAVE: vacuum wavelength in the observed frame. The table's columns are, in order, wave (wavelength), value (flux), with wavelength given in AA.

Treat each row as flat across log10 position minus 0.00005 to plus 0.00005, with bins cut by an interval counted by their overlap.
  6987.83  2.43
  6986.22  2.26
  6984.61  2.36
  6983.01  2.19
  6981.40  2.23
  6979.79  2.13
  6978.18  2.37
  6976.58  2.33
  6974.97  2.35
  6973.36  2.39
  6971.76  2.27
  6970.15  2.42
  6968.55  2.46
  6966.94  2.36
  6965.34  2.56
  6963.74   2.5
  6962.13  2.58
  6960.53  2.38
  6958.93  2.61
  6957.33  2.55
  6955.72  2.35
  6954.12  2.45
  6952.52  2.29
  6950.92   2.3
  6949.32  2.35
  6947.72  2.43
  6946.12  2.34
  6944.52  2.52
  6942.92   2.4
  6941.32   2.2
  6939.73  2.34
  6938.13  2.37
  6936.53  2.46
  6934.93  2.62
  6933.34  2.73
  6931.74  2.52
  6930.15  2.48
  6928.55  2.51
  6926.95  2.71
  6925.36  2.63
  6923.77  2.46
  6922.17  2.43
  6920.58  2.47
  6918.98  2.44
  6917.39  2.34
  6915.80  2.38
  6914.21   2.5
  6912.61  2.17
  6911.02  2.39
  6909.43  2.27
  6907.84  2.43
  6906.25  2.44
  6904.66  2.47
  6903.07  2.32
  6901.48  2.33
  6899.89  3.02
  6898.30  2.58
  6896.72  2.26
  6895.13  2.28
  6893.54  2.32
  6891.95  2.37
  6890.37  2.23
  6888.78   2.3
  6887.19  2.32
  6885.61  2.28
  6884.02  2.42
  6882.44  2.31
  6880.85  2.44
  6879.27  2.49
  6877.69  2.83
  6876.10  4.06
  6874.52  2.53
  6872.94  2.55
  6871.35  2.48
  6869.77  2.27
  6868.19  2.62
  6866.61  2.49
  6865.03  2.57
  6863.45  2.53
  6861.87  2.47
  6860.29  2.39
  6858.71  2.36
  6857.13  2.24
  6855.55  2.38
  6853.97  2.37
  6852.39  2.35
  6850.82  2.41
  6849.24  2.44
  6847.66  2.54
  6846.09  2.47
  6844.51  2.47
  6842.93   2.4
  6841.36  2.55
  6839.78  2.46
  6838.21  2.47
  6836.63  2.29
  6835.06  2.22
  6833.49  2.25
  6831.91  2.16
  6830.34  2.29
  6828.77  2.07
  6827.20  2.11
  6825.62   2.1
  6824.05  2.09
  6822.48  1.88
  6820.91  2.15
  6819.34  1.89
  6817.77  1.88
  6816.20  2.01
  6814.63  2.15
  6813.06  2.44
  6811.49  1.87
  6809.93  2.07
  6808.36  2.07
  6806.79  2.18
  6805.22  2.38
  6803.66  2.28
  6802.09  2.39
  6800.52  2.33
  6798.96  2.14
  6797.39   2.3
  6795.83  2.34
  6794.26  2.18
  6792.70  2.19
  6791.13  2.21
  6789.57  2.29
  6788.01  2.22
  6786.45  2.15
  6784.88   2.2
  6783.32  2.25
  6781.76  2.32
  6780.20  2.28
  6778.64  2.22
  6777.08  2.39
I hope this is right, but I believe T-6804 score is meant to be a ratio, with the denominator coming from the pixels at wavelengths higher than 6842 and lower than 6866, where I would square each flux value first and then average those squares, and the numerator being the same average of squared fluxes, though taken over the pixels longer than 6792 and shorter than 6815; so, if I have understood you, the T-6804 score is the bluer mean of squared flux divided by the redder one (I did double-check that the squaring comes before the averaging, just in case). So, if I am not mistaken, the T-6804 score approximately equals 0.841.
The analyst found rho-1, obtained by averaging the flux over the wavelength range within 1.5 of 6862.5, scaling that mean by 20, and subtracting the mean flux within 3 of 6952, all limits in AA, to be 48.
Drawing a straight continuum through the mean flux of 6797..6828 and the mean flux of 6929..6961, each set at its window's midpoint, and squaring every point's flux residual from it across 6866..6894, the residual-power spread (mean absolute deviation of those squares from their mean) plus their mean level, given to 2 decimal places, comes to 0.56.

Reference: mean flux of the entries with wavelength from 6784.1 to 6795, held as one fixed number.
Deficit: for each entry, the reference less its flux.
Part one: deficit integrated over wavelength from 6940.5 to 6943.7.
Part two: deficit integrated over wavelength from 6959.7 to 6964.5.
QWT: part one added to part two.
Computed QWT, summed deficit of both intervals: -1.65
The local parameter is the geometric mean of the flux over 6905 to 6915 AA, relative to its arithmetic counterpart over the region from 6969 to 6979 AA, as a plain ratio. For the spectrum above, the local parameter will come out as 1.00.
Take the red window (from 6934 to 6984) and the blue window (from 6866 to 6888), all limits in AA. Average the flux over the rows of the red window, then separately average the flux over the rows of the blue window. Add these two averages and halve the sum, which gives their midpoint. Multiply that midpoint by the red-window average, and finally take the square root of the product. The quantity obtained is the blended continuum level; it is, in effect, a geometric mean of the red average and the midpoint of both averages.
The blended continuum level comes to 2.44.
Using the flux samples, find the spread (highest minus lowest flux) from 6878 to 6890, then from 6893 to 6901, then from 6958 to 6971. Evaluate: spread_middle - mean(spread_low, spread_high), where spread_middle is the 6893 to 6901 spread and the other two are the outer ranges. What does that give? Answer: 0.53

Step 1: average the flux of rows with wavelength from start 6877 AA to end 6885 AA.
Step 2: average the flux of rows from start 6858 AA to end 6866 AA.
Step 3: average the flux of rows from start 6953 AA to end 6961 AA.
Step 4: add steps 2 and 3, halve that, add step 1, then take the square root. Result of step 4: 2.23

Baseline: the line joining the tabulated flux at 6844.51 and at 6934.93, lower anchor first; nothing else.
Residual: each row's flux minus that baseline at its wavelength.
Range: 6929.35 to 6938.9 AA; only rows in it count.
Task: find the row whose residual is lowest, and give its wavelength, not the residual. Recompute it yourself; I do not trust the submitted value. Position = 6938.13 AA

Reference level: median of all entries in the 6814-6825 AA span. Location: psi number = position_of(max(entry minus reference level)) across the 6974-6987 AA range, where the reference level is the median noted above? 6978.18 AA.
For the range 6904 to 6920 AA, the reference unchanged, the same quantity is 6914.21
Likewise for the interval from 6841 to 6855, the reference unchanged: 6841.36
